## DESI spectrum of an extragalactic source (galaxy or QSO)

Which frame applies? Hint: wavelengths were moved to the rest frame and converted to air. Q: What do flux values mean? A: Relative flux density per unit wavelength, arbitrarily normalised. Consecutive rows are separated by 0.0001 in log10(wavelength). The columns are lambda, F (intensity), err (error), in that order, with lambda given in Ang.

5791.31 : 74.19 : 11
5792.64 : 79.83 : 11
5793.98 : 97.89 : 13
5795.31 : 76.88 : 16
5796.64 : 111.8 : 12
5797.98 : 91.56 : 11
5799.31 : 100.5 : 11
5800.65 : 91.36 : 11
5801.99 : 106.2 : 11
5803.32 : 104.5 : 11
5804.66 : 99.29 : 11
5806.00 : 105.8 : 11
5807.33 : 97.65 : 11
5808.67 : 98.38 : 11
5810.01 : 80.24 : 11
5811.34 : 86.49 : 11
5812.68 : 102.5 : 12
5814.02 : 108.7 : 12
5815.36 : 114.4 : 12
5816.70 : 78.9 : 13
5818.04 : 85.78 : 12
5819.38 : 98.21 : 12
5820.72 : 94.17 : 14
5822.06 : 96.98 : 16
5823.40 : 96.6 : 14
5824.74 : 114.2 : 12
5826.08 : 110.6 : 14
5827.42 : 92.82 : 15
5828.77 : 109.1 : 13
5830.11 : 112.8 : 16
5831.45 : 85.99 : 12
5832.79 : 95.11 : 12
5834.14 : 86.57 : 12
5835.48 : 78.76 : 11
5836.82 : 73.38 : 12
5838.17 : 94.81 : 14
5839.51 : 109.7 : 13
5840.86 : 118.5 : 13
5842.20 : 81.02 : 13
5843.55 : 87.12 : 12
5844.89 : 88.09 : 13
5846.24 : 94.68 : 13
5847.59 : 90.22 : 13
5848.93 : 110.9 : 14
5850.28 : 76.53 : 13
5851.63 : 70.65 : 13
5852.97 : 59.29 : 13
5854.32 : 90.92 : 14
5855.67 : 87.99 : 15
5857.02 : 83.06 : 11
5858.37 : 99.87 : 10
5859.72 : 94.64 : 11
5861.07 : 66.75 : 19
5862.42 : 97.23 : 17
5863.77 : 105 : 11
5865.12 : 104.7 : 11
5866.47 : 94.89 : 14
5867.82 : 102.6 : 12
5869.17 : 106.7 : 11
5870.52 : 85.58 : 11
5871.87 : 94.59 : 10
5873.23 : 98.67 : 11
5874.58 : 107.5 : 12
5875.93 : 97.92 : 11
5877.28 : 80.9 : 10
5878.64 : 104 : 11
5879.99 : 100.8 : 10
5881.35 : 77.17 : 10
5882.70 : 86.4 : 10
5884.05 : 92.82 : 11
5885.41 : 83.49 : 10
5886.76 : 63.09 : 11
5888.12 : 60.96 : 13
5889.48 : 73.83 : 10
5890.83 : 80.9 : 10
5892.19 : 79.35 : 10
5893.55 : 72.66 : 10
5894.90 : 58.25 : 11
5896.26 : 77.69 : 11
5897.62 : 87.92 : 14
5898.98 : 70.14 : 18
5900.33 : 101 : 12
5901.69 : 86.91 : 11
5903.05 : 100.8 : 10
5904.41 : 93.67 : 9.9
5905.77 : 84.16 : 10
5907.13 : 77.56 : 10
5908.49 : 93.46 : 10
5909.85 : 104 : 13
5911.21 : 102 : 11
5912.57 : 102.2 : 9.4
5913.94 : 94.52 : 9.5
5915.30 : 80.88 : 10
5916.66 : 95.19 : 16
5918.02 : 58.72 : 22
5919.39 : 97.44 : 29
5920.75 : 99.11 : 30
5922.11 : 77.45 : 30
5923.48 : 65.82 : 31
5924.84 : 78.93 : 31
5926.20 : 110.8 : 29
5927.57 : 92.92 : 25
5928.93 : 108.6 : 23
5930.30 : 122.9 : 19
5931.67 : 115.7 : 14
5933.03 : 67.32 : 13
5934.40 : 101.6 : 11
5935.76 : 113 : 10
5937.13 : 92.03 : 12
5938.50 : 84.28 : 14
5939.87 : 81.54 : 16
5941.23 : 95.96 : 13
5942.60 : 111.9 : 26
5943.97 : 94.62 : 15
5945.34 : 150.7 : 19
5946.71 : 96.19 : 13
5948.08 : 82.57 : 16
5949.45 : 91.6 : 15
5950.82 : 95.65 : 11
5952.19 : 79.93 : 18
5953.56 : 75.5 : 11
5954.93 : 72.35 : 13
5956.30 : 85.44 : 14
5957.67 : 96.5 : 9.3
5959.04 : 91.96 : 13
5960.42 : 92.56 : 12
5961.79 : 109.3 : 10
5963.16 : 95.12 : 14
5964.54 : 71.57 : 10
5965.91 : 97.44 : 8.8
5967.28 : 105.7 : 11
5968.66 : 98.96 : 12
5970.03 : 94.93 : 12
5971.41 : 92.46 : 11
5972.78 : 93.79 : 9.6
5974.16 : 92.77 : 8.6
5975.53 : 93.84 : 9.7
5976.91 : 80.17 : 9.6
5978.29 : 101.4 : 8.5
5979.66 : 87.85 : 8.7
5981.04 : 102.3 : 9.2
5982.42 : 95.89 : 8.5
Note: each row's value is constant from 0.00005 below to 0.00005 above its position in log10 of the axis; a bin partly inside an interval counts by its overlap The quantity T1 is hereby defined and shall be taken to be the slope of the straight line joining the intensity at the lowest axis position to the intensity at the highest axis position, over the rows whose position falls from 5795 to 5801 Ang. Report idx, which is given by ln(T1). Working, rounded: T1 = 2.7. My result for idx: 1.0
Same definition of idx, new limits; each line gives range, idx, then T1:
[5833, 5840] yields 1.5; 4.3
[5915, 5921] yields 1.2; 3.3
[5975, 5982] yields 0.4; 1.5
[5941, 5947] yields -3.2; 0.0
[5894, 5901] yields 2.1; 7.9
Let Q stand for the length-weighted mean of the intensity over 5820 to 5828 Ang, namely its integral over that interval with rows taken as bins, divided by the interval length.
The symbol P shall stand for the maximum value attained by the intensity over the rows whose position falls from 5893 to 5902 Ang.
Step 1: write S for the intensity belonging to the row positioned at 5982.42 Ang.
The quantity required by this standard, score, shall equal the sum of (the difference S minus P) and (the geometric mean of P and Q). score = 96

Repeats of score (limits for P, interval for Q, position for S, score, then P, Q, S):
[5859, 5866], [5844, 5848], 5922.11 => 70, 105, 91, 77.45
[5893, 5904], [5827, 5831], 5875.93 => 100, 101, 105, 97.92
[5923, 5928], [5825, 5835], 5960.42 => 87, 110.8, 99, 92.56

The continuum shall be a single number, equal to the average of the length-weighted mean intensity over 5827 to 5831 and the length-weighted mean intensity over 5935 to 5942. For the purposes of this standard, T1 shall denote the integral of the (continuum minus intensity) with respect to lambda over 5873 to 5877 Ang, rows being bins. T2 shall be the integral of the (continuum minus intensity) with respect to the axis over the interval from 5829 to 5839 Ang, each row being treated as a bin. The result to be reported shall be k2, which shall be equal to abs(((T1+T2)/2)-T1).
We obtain 43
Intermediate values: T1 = -2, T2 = 83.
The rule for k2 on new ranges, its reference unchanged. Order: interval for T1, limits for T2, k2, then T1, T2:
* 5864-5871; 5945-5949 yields 10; -4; -24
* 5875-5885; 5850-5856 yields 30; 75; 136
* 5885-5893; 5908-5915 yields 101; 207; 5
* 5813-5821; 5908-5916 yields 3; 17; 23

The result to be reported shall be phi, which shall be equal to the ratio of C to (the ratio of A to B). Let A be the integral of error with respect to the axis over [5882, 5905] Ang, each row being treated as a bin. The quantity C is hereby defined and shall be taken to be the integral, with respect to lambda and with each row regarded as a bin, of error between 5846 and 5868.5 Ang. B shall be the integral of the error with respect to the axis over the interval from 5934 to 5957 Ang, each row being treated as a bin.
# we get 383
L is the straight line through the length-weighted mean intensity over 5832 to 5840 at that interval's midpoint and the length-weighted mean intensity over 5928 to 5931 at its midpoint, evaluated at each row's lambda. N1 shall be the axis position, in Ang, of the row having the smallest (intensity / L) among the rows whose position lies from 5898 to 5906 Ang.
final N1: 5898.98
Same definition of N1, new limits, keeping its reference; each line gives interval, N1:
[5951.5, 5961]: 5954.93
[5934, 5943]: 5939.87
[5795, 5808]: 5795.31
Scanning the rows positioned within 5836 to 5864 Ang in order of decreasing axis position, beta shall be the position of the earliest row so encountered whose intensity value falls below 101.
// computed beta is 5862.42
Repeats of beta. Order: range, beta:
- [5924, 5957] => 5956.30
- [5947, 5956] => 5954.93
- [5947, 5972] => 5971.41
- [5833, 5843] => 5842.20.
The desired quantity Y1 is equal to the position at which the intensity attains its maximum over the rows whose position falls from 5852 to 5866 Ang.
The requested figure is 5863.77 Ang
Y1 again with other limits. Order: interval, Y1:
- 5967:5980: 5967.28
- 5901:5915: 5909.85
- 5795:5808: 5796.64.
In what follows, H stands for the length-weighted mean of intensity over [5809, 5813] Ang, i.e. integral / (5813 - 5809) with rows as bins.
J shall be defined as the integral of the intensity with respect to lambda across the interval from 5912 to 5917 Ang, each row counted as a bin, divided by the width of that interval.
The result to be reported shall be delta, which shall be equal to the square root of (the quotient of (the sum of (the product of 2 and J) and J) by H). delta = 1.76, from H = 89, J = 93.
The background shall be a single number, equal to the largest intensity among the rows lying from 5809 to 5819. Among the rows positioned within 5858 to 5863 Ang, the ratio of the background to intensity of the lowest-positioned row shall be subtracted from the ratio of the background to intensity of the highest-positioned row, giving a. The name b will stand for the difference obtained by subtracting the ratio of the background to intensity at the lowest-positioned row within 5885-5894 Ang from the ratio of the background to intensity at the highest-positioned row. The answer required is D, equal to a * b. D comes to 0.006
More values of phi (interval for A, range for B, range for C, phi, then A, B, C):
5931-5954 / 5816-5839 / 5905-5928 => 397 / 335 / 303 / 439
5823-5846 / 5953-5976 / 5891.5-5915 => 224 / 299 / 256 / 262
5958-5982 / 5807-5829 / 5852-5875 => 322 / 250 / 279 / 288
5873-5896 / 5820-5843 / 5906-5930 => 591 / 245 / 306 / 474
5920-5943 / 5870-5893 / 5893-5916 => 134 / 468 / 245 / 257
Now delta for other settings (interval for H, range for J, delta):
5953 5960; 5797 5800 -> 1.86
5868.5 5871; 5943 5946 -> 1.94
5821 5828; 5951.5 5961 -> 1.58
